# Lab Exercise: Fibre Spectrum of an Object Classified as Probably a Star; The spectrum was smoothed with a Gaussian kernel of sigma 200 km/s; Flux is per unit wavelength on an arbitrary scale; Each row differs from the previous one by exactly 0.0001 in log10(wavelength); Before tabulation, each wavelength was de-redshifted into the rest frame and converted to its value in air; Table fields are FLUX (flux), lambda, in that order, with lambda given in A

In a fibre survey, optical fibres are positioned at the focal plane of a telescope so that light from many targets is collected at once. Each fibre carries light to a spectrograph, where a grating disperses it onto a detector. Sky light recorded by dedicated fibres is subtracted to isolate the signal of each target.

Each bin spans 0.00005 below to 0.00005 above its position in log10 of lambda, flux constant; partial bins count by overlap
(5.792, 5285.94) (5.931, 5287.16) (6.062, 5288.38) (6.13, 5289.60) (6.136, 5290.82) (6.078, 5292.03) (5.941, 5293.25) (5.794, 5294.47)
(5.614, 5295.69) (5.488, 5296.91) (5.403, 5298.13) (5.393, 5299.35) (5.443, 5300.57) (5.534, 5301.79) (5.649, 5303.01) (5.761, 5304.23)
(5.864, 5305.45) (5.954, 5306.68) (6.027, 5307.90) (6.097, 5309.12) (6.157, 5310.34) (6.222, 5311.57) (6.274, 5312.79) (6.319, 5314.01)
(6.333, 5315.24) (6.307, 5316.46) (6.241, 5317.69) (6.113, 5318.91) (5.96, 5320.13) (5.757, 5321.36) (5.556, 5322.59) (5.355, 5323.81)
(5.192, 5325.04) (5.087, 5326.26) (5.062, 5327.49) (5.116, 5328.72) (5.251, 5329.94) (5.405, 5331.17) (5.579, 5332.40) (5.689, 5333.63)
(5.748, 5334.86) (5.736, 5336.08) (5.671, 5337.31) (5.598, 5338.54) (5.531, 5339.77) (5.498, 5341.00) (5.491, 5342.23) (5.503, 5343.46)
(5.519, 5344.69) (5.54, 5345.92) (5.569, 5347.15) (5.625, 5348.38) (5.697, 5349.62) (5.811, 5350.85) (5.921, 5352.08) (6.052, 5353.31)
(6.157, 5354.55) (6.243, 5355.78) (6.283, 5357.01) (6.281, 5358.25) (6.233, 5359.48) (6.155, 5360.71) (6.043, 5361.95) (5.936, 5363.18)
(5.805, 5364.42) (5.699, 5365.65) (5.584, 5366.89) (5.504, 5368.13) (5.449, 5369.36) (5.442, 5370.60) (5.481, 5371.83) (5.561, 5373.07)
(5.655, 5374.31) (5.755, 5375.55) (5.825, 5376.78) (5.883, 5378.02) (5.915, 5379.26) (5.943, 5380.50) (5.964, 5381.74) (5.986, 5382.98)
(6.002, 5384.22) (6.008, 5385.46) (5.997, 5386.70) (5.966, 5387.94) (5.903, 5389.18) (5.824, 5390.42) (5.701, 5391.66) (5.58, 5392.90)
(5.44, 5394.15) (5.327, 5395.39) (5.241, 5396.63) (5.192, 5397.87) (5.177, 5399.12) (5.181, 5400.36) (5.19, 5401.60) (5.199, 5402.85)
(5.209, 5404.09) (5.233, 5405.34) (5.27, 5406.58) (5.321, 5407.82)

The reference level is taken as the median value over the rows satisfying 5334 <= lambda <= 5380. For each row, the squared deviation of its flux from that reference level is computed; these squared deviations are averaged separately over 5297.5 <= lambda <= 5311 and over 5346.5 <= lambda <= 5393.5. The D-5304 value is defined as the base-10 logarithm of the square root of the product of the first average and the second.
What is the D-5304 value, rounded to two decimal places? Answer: -1.10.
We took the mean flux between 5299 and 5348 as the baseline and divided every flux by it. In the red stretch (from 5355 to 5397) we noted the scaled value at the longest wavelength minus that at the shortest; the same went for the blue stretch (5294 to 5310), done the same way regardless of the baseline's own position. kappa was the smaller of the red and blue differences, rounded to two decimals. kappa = -0.18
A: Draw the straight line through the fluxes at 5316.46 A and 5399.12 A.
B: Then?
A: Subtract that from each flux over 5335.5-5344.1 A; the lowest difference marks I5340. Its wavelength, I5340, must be 5341.00 A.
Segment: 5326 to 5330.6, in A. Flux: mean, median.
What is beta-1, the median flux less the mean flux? -0.03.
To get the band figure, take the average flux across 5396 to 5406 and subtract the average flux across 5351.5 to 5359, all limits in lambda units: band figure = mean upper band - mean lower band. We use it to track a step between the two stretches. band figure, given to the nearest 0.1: -1.0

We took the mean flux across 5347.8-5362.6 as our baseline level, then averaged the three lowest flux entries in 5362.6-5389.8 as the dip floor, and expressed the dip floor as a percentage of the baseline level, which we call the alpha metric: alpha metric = 90.3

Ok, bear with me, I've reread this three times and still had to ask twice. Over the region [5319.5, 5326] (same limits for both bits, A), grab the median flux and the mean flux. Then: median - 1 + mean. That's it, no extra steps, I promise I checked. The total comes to 10.1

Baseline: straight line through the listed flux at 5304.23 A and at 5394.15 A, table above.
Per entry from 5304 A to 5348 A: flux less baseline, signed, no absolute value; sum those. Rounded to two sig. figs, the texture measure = 1.4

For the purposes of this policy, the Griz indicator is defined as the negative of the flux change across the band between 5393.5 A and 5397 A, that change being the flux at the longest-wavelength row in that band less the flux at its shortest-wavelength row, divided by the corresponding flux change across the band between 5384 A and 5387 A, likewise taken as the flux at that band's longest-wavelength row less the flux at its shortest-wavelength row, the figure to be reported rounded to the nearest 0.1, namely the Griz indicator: -39.8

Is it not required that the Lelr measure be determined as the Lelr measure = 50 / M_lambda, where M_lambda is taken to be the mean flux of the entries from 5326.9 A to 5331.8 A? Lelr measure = 9.60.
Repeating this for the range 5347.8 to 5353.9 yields 8.59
